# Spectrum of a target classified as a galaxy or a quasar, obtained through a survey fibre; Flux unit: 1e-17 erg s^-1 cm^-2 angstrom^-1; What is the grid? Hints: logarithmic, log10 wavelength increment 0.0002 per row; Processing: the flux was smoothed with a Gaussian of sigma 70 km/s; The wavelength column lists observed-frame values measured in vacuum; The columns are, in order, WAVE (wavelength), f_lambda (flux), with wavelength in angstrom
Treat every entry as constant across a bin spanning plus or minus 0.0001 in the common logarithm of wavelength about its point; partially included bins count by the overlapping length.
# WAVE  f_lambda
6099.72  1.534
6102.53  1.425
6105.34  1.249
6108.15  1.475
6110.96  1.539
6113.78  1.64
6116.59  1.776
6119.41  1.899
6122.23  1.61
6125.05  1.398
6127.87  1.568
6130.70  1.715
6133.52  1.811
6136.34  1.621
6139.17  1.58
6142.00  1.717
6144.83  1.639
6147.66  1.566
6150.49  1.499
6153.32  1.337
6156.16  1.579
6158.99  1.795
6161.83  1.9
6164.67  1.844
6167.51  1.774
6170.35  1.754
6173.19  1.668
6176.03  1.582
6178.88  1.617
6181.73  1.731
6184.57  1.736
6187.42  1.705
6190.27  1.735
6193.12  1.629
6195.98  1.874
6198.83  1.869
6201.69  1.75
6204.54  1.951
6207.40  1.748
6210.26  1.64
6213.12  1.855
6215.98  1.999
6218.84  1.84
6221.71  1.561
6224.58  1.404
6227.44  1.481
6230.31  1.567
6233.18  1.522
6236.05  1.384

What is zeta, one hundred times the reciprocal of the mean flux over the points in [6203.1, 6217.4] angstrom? 54.4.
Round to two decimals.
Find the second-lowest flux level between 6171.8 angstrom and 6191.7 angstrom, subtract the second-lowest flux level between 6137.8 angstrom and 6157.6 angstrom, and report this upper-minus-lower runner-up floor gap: 0.12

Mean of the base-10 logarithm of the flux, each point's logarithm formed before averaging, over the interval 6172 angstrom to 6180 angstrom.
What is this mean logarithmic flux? 0.210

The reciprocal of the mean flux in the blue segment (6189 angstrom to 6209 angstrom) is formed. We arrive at 0.558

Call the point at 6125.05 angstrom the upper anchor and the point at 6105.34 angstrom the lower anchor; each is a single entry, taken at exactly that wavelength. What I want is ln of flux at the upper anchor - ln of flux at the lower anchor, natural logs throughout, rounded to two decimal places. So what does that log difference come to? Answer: 0.11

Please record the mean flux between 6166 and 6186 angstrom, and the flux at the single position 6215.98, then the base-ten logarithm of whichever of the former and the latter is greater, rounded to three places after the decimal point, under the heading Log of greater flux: 0.301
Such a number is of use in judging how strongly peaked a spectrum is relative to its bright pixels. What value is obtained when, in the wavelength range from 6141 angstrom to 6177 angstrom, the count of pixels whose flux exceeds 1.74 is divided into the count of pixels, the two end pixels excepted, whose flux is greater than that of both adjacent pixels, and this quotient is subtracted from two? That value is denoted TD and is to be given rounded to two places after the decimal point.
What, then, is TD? 1.80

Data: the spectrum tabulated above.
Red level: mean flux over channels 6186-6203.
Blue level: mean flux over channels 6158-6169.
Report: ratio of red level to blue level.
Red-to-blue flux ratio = 0.96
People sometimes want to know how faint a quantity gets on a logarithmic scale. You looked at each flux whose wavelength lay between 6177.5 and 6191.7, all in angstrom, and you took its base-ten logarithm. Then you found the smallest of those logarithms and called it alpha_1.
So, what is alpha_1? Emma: 0.21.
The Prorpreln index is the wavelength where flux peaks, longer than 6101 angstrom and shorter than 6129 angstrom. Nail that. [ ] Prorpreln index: 6119.41 angstrom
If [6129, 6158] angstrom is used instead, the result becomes 6133.52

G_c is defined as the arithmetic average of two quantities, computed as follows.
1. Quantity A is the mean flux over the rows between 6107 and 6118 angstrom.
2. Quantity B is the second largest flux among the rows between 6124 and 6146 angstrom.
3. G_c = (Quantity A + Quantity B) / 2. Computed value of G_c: 1.66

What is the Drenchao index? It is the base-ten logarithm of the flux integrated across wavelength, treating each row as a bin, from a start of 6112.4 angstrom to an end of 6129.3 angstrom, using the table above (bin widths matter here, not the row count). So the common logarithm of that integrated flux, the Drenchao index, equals 1.445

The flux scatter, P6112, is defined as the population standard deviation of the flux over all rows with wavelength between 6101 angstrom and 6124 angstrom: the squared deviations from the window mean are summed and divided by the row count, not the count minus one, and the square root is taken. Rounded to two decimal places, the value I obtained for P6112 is 0.19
